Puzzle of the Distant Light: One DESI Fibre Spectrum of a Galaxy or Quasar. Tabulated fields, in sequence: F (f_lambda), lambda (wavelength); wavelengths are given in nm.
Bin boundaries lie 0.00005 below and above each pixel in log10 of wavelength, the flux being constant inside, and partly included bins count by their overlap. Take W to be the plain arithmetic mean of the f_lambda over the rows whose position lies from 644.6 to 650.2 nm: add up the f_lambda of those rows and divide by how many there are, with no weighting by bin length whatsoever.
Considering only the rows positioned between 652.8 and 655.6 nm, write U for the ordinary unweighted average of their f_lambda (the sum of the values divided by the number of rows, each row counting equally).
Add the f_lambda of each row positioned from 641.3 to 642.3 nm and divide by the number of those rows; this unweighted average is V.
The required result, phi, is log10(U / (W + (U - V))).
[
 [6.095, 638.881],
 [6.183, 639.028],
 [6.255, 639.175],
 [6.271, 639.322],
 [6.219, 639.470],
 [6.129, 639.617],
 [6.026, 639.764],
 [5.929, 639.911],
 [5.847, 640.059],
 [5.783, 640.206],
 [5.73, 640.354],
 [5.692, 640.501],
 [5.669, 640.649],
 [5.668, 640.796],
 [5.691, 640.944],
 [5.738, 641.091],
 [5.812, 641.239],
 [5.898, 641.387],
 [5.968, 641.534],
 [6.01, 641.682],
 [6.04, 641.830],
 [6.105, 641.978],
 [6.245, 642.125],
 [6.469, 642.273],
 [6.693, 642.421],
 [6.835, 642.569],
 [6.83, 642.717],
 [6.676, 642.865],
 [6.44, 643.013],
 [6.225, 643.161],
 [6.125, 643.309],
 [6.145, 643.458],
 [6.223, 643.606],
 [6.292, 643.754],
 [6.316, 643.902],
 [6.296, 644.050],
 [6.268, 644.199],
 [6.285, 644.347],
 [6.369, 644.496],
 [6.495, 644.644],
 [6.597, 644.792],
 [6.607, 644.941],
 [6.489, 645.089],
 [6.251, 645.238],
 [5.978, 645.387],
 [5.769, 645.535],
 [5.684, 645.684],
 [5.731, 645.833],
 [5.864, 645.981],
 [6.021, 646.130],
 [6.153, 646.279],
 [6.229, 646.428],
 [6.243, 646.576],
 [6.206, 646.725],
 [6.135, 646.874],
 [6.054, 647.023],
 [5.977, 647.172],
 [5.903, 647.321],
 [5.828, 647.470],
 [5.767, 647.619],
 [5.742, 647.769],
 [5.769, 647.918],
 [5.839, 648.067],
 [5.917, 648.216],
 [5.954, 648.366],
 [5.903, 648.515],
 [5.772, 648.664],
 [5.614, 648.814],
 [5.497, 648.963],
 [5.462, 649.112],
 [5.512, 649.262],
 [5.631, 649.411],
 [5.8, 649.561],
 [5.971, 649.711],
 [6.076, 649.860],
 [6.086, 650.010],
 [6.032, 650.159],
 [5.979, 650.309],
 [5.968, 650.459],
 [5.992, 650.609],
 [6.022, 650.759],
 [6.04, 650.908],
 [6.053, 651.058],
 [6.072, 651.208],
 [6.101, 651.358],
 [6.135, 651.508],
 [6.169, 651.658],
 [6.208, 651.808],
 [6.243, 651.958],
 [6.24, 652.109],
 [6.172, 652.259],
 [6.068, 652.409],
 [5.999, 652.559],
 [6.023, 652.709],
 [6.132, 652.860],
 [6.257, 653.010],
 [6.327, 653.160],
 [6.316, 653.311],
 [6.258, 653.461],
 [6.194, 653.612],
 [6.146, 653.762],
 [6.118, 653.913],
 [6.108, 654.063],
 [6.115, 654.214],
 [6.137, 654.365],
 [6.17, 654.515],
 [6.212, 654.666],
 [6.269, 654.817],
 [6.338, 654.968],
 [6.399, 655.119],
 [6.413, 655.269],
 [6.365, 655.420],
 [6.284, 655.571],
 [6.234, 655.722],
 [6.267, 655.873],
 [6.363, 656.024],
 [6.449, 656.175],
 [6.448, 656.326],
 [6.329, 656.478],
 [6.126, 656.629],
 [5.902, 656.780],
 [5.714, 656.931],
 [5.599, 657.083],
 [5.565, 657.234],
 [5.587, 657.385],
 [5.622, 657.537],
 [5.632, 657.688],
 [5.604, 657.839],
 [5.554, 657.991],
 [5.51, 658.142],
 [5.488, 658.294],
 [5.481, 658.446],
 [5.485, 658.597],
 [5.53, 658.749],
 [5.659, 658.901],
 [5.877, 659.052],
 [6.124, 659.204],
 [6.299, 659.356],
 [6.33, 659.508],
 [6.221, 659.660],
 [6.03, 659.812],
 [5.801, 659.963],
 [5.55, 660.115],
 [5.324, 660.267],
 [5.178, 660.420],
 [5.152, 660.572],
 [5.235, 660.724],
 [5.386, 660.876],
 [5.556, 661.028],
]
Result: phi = 0.010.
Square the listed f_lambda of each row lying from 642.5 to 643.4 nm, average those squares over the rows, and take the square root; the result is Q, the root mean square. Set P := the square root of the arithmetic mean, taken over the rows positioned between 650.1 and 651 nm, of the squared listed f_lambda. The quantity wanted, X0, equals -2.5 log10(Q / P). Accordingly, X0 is -0.091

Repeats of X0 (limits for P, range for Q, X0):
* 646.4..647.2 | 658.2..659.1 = 0.102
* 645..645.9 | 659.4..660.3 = 0.019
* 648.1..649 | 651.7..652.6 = -0.069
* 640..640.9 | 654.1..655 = -0.087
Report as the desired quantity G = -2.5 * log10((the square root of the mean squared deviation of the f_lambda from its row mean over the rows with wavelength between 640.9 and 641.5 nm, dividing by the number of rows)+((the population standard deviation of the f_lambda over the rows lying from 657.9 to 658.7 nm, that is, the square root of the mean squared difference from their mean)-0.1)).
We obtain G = 5.7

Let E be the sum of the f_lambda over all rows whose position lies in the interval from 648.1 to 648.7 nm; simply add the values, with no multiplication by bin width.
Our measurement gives 23.5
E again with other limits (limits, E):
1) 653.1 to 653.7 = 25.1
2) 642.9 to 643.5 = 24.9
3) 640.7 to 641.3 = 22.9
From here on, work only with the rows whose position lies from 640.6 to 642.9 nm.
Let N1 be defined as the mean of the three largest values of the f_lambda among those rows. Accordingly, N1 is 6.8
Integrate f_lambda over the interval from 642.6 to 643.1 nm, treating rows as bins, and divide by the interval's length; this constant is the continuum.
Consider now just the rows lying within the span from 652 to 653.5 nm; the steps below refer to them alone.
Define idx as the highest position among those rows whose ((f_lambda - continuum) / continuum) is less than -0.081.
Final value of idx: 652.709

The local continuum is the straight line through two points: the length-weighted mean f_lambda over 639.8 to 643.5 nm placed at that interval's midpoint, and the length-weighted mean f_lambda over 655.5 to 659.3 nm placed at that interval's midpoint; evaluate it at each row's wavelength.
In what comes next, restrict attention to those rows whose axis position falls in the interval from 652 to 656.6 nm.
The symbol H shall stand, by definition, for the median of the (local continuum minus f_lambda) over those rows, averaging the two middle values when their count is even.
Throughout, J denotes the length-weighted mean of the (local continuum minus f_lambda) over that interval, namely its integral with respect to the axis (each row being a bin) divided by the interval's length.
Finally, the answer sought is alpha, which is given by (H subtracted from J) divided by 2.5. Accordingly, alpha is 0.002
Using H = -0.3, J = -0.3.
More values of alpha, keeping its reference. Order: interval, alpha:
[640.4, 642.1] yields -0.017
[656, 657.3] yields 0.032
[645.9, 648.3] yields -0.009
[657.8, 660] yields -0.058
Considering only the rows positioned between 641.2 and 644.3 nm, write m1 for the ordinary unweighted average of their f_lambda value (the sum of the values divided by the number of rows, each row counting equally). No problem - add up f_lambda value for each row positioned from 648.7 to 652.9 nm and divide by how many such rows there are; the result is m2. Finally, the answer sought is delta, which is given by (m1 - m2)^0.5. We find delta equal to 0.55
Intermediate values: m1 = 6.28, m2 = 5.97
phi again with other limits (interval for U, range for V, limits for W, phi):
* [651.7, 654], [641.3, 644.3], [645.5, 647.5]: 0.023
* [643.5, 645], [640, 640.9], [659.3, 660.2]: -0.020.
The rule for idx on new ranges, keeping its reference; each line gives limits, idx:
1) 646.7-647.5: 647.470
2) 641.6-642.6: 641.978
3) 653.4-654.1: 654.063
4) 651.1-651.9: 651.358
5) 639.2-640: 639.911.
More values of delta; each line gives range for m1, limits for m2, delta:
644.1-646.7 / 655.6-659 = 0.59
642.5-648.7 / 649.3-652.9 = 0.31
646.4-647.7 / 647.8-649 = 0.50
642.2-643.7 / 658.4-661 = 0.88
